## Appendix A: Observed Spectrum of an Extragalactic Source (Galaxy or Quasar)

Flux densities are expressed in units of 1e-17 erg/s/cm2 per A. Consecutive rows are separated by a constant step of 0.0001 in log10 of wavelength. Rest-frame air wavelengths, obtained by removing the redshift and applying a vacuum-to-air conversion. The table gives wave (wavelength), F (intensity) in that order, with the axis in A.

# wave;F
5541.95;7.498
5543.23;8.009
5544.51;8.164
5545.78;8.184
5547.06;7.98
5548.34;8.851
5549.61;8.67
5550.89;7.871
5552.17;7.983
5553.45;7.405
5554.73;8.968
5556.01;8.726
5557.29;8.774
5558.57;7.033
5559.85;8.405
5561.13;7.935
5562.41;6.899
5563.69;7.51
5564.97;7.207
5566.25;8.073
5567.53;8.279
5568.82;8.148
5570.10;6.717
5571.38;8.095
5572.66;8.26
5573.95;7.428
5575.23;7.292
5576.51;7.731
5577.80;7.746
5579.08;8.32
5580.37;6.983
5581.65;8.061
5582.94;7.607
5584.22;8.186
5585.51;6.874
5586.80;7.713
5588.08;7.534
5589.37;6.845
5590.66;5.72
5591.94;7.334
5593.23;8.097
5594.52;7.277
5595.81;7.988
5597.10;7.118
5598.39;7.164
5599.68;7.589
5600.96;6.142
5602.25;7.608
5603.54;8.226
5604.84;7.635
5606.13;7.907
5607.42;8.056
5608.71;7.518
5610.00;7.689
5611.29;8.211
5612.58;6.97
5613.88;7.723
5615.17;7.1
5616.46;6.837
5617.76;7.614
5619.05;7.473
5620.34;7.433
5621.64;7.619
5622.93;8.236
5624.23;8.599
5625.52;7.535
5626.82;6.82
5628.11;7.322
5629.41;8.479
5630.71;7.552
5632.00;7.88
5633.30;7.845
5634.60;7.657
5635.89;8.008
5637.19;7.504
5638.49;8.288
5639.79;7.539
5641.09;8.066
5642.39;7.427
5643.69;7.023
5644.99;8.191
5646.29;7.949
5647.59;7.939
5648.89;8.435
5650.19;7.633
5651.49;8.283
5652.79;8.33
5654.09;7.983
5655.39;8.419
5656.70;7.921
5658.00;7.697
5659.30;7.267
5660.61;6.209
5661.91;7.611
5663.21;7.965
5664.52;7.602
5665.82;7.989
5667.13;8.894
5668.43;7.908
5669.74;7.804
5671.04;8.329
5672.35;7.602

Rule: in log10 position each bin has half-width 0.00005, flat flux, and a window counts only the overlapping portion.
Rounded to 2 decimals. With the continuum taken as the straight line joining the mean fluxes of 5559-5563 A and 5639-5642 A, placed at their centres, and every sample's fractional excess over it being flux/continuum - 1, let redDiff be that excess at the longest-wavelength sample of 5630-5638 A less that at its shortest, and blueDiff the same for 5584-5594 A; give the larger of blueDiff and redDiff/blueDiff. 0.55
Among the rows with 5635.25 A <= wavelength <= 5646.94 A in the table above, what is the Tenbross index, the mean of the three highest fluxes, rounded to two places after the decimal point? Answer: 8.18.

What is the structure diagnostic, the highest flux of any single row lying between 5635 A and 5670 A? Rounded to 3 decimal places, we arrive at 8.894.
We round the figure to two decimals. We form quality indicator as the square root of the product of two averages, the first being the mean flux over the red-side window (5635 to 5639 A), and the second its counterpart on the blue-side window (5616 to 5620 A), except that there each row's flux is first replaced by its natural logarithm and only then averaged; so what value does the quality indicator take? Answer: 3.97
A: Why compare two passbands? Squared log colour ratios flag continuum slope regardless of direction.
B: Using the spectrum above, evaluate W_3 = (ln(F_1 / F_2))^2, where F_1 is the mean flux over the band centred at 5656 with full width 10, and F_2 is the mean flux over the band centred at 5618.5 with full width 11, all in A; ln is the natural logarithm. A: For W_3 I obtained 0.0012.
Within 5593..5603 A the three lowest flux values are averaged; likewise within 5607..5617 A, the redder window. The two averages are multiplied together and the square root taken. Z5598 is 6.89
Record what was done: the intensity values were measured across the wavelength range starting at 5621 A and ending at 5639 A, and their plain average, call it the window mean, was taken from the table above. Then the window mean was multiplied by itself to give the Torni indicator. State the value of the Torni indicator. 61.0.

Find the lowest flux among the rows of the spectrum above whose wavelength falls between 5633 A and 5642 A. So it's 7.504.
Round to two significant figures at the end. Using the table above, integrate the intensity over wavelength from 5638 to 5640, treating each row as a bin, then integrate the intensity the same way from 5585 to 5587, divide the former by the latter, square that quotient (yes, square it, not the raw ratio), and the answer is 1.2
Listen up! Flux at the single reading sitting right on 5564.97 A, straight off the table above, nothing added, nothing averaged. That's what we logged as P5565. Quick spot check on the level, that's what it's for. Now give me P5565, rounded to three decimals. 7.207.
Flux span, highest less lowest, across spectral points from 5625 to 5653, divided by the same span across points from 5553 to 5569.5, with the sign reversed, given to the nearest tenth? -0.8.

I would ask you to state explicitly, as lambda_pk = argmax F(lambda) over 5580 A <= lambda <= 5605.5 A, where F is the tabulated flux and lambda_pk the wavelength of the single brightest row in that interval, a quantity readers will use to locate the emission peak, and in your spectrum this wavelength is 5603.54 A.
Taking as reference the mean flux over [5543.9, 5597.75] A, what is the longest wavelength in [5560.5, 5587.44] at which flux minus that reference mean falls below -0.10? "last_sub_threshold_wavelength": 5585.51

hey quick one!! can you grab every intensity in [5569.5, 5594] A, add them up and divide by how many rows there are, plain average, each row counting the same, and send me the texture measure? 7.50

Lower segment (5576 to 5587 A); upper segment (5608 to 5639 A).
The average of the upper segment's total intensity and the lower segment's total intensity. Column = 127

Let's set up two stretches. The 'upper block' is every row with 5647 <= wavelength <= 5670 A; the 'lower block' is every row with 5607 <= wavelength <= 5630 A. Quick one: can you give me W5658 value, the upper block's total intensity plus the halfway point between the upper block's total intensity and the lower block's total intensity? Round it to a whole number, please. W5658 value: 281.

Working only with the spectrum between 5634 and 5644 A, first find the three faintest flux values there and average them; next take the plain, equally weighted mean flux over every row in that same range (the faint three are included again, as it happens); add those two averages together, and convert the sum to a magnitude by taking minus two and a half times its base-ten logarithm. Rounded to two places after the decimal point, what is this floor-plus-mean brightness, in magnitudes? -2.94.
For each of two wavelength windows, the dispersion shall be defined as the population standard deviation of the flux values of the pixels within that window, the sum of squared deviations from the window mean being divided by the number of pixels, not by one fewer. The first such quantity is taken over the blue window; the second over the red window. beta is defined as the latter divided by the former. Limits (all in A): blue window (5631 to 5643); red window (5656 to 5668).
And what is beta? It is 2.45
